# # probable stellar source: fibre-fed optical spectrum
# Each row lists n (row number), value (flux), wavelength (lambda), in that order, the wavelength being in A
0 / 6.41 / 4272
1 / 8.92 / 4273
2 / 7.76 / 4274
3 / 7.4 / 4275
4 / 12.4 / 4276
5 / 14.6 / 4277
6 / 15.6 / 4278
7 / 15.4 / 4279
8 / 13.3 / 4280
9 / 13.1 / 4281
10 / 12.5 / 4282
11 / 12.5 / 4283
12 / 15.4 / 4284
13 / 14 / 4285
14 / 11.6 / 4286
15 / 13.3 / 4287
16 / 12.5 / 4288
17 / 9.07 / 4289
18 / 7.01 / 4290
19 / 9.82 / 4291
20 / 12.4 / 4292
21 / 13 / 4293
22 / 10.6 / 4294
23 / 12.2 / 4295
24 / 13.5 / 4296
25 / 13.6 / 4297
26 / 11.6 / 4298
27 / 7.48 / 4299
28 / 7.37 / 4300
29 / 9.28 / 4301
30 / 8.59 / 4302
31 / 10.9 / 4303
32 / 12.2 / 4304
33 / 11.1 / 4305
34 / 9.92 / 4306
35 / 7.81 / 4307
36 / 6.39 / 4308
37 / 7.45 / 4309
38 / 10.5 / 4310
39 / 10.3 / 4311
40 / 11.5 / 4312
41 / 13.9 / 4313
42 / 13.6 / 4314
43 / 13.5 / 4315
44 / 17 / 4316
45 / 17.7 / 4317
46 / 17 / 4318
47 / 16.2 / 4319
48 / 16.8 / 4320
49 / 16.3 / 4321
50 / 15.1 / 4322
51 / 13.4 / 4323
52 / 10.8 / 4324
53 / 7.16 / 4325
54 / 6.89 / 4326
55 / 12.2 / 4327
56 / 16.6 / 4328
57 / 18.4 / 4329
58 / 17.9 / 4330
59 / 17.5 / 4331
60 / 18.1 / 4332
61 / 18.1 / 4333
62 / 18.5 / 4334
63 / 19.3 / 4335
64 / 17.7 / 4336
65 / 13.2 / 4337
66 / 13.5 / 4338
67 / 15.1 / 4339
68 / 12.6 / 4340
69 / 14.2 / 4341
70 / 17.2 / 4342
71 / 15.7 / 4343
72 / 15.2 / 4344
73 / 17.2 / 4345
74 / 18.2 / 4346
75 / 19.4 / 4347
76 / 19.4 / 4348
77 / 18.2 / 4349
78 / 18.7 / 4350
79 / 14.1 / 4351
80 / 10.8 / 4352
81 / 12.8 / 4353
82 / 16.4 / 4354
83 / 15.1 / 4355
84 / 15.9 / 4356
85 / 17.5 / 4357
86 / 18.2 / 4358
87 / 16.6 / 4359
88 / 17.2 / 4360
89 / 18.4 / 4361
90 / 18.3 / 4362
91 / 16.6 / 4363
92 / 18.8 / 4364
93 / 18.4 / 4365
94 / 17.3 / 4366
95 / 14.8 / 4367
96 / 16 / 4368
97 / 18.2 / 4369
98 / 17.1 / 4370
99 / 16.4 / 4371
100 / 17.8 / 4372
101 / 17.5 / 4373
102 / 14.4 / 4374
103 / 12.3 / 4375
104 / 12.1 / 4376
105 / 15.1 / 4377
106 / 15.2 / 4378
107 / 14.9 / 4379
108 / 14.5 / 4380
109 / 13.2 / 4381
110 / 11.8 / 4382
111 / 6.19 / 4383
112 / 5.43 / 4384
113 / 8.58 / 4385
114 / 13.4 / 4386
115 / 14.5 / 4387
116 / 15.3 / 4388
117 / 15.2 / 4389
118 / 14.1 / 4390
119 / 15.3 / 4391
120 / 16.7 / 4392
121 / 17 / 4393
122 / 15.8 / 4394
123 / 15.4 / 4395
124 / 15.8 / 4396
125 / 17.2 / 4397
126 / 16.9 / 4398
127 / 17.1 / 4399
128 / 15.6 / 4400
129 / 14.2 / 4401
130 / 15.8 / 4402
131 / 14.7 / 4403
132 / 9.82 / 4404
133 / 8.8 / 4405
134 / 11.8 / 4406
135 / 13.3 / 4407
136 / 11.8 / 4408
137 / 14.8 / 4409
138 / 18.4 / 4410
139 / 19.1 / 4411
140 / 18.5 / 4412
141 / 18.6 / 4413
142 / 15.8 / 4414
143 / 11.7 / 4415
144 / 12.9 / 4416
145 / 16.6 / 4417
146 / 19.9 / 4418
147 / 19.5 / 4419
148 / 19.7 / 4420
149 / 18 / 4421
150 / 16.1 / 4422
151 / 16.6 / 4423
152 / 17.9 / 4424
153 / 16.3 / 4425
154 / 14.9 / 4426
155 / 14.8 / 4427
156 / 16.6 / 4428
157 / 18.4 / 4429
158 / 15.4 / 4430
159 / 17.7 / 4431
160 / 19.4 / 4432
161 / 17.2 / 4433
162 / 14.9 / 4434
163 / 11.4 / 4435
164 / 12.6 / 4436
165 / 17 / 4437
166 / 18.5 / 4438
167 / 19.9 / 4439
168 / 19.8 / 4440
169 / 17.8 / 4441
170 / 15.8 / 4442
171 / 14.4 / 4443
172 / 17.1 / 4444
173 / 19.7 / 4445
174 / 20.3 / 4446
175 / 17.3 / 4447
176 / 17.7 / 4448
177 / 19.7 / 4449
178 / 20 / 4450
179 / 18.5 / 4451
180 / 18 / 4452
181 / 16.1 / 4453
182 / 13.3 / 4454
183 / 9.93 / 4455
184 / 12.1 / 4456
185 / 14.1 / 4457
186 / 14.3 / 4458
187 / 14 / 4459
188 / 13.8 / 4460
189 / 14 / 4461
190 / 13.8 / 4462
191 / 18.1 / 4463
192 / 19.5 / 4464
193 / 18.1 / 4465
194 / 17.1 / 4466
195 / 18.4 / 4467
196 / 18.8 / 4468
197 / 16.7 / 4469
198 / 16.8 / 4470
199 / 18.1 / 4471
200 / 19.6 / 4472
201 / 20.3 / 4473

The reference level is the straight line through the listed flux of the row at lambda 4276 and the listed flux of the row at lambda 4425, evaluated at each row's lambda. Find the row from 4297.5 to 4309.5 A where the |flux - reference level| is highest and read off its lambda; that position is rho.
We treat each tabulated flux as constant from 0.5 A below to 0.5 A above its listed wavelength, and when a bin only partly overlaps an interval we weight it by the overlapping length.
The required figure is 4308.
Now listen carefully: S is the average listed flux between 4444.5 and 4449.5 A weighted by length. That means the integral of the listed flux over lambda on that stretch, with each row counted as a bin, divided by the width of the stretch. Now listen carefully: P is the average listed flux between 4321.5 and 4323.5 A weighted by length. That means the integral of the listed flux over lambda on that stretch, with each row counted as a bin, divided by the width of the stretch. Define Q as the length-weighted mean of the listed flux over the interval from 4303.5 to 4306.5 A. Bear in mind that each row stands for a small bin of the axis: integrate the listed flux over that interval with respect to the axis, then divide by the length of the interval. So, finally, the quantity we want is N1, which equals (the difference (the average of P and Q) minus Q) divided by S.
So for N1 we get 0.08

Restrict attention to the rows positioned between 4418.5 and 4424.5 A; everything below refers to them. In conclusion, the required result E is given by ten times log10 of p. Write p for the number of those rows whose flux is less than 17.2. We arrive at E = 3.0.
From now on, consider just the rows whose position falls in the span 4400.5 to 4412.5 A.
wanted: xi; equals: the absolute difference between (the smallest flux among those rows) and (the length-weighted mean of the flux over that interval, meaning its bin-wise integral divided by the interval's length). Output 5.5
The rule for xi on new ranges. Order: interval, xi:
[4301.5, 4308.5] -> 3.2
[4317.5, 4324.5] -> 4.3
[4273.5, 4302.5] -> 4.6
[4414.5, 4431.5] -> 4.9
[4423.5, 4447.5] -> 5.5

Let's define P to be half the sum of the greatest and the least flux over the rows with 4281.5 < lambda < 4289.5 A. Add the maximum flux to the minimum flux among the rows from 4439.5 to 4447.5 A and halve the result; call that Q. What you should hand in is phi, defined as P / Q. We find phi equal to 0.7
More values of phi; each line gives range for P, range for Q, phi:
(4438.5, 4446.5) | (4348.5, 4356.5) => 1.2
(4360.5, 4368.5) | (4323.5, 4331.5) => 1.3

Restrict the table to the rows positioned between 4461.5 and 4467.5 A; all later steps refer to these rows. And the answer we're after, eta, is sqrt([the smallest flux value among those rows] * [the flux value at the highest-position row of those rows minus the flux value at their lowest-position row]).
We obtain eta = 8.0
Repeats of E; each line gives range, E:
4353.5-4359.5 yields 6.0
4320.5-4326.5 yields 7.8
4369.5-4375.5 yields 6.0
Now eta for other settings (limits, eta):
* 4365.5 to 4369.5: 3.6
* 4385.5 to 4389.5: 4.9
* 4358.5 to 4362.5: 5.3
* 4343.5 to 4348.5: 8.0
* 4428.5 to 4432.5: 3.9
